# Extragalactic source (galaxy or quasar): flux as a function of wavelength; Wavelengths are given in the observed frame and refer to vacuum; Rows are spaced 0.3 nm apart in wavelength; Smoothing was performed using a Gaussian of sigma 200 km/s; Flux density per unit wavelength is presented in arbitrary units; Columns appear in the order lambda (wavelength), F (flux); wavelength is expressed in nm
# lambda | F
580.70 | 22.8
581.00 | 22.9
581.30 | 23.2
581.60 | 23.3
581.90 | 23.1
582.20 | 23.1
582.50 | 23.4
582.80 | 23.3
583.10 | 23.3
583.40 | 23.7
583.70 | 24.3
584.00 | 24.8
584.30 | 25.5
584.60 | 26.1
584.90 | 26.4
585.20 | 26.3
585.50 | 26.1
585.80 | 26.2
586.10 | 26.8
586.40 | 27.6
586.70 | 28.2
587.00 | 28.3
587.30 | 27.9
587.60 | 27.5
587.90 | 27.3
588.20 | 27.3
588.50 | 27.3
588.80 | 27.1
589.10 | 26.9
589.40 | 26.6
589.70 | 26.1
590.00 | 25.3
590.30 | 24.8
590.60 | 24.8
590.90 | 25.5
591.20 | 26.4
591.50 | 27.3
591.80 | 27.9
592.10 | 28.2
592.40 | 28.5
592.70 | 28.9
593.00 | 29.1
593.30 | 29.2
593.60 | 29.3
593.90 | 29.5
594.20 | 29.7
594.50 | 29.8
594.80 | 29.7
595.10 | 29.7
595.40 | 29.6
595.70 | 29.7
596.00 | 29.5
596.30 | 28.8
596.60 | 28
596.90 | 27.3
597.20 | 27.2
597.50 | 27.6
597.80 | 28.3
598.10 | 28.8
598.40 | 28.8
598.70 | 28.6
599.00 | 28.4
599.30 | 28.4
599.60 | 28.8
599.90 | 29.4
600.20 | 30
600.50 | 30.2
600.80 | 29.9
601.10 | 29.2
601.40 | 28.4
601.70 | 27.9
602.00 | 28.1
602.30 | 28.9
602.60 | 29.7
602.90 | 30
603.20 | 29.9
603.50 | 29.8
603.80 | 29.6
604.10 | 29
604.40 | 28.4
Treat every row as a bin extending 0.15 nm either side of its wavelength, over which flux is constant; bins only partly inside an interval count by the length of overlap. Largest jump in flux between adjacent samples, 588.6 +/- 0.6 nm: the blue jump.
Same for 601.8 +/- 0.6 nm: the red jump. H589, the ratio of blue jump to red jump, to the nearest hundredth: 0.25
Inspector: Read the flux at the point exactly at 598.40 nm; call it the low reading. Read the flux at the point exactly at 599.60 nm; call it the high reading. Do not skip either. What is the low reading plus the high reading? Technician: 58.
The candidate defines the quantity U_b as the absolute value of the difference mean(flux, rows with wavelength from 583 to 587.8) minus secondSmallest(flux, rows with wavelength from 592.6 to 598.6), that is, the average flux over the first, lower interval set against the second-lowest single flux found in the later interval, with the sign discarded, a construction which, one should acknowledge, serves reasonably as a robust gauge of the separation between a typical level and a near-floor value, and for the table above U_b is 1.1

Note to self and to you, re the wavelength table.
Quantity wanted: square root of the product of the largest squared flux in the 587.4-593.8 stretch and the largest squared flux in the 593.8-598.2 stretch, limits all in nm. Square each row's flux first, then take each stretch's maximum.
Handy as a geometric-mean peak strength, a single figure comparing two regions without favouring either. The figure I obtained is 873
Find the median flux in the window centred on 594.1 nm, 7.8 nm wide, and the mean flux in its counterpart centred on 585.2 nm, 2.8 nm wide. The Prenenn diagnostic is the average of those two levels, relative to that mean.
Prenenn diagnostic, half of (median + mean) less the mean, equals 1.2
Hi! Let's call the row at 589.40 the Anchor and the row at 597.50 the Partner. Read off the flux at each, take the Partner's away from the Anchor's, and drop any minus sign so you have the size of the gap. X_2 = 1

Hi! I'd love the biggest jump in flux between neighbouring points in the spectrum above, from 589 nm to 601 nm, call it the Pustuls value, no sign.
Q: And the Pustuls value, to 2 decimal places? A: 0.90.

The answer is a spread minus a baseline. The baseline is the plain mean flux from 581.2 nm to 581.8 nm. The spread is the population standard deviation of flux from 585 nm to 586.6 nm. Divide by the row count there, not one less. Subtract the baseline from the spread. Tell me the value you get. -22.7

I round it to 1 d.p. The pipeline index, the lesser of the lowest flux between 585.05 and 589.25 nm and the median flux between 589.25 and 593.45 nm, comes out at 26.1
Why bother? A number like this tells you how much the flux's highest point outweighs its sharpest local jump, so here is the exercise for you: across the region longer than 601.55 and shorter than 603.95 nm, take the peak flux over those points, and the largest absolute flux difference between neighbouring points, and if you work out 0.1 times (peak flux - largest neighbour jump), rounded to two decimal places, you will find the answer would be 2.92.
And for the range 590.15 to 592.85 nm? 2.80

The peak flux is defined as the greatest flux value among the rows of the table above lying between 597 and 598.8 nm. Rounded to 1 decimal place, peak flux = 28.8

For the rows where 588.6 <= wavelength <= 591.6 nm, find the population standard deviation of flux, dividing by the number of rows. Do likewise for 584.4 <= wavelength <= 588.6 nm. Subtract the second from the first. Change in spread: 0.1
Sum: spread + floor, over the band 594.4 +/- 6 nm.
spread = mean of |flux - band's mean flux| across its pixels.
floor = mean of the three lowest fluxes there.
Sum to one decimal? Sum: 26.2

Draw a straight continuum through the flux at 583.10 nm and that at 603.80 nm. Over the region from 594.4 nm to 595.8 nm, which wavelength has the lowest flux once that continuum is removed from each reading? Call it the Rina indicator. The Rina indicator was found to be 595.40 nm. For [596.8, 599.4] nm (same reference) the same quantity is 597.20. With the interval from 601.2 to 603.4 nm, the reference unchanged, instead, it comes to 601.70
